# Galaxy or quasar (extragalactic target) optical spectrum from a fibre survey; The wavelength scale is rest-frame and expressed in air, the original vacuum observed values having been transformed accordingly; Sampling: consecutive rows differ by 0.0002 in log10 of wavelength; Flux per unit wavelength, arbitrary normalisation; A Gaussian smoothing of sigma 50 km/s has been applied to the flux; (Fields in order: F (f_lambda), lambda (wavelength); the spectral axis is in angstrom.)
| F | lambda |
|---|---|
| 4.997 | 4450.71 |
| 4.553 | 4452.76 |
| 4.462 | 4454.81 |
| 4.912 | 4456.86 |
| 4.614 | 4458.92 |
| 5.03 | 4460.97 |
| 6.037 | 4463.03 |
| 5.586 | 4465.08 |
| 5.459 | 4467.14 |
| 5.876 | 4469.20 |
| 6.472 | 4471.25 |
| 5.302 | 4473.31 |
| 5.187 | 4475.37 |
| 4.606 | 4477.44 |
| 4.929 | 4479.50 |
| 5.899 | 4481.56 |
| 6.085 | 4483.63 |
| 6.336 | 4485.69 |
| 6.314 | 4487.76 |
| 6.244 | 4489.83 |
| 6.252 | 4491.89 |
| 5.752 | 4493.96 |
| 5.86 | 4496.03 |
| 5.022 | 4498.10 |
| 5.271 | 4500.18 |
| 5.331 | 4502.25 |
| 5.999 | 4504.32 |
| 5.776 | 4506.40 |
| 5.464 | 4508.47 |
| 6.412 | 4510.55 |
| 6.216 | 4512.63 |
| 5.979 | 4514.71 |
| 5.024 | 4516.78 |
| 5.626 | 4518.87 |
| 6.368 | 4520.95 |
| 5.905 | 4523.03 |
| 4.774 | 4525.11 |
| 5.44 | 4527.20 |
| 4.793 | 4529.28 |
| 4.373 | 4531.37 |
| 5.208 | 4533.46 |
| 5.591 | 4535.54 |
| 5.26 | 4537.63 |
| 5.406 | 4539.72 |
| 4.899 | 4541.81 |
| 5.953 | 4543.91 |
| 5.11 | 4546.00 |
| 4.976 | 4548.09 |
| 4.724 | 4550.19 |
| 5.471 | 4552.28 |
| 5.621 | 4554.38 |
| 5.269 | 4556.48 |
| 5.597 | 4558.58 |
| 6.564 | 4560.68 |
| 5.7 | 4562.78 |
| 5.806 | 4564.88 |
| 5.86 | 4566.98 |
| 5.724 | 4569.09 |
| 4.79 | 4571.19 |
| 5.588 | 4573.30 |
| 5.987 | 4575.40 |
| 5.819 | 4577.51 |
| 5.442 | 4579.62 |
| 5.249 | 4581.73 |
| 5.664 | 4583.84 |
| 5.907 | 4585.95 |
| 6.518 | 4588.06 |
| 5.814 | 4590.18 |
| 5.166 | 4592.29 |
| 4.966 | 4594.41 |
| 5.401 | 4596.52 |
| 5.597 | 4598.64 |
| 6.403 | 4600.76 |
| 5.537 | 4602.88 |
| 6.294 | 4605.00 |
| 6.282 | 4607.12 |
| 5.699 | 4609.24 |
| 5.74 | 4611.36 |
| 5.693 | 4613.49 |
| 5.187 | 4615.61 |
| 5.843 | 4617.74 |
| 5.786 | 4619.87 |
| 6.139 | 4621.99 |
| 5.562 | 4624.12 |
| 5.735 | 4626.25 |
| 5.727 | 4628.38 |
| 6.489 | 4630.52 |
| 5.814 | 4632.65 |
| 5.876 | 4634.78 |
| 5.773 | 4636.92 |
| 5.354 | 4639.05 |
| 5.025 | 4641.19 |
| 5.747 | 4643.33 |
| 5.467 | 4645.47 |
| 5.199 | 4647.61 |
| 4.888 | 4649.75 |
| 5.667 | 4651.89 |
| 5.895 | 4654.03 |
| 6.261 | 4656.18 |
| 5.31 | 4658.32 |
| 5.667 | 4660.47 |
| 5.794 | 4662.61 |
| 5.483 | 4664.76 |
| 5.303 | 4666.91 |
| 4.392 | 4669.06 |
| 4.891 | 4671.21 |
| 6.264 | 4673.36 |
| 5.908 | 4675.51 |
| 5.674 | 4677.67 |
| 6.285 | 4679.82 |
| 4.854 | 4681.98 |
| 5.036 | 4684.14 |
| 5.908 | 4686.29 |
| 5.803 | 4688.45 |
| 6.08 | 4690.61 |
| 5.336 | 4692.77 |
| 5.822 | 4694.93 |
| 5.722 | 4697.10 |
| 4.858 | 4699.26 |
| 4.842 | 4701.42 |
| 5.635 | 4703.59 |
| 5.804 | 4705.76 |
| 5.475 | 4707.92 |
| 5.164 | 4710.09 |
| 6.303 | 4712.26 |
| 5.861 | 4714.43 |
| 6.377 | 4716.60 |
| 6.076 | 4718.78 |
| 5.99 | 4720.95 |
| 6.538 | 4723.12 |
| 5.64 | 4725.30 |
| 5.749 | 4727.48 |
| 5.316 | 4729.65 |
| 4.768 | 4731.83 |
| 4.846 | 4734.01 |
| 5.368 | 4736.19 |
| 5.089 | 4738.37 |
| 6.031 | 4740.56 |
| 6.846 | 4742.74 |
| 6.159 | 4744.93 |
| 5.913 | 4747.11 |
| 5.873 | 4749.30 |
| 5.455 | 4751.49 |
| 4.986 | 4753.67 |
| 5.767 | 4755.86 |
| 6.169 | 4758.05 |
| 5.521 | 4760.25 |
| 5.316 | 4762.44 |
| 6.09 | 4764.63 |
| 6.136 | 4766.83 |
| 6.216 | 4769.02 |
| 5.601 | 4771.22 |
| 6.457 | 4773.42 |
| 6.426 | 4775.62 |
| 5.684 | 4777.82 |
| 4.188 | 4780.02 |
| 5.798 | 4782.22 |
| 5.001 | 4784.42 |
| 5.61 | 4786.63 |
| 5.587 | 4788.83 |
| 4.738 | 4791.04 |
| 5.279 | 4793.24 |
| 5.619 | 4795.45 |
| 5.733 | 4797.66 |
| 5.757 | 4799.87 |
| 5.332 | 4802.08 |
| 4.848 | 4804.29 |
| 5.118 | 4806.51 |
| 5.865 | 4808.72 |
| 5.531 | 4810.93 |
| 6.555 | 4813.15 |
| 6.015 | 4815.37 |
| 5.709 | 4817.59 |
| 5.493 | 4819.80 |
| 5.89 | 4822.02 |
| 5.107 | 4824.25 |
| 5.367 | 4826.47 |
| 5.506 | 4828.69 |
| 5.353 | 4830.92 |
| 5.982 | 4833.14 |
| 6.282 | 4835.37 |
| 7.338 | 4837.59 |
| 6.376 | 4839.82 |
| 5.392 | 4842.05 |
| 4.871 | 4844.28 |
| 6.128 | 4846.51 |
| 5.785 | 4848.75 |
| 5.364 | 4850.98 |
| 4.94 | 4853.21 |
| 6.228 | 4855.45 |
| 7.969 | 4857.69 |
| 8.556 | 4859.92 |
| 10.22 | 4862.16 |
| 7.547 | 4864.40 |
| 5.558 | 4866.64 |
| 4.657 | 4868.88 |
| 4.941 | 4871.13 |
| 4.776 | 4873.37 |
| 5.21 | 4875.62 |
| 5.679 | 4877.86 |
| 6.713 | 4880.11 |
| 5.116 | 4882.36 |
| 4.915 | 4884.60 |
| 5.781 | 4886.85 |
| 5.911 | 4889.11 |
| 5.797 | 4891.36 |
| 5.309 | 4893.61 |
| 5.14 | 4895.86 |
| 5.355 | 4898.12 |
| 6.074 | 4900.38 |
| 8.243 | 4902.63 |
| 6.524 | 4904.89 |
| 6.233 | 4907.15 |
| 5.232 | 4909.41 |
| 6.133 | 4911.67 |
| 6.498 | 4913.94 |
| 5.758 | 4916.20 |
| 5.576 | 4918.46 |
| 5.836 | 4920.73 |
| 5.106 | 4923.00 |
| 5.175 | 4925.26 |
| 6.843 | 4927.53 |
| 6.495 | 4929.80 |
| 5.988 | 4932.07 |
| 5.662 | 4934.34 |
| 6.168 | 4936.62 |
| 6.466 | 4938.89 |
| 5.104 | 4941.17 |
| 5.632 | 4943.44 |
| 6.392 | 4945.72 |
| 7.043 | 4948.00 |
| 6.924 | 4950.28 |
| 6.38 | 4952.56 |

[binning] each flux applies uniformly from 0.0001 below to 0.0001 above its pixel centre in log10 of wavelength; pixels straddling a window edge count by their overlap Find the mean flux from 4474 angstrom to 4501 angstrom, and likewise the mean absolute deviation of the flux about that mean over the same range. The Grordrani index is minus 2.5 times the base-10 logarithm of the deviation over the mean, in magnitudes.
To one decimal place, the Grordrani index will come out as 2.6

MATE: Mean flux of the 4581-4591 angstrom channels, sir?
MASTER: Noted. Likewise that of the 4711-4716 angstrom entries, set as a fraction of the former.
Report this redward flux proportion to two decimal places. 1.04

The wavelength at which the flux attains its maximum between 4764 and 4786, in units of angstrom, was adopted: 4773.42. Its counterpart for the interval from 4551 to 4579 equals 4560.68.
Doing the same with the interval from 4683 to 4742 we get 4723.12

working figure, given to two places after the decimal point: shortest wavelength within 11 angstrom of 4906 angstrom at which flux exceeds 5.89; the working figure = 4900.38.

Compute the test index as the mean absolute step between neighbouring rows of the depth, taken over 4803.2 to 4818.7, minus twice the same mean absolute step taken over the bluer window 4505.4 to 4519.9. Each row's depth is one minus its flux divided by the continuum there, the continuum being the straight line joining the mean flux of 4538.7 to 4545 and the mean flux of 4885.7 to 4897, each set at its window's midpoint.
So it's -0.10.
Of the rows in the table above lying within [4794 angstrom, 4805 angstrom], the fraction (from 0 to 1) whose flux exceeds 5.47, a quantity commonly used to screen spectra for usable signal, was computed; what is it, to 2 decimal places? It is 0.60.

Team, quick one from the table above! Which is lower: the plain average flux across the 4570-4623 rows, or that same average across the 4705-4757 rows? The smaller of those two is 5.70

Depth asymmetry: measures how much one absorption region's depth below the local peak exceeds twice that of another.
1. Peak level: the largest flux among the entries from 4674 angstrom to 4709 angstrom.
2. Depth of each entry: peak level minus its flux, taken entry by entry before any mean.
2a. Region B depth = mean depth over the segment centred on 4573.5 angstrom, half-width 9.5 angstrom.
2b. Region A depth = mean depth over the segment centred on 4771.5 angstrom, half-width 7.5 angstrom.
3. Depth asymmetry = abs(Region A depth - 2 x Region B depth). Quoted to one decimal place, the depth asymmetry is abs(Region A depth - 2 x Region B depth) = 1.2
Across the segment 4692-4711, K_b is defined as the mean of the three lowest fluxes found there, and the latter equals 5.0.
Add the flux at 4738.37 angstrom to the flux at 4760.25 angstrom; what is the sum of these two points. 10.6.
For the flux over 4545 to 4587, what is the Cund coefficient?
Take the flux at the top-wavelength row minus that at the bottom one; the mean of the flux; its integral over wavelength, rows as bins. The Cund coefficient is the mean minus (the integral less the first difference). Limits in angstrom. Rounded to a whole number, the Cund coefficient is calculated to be -227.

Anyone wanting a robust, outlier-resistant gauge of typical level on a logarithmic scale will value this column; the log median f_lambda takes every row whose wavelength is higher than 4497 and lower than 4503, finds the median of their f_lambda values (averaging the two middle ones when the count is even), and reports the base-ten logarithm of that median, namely 0.722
